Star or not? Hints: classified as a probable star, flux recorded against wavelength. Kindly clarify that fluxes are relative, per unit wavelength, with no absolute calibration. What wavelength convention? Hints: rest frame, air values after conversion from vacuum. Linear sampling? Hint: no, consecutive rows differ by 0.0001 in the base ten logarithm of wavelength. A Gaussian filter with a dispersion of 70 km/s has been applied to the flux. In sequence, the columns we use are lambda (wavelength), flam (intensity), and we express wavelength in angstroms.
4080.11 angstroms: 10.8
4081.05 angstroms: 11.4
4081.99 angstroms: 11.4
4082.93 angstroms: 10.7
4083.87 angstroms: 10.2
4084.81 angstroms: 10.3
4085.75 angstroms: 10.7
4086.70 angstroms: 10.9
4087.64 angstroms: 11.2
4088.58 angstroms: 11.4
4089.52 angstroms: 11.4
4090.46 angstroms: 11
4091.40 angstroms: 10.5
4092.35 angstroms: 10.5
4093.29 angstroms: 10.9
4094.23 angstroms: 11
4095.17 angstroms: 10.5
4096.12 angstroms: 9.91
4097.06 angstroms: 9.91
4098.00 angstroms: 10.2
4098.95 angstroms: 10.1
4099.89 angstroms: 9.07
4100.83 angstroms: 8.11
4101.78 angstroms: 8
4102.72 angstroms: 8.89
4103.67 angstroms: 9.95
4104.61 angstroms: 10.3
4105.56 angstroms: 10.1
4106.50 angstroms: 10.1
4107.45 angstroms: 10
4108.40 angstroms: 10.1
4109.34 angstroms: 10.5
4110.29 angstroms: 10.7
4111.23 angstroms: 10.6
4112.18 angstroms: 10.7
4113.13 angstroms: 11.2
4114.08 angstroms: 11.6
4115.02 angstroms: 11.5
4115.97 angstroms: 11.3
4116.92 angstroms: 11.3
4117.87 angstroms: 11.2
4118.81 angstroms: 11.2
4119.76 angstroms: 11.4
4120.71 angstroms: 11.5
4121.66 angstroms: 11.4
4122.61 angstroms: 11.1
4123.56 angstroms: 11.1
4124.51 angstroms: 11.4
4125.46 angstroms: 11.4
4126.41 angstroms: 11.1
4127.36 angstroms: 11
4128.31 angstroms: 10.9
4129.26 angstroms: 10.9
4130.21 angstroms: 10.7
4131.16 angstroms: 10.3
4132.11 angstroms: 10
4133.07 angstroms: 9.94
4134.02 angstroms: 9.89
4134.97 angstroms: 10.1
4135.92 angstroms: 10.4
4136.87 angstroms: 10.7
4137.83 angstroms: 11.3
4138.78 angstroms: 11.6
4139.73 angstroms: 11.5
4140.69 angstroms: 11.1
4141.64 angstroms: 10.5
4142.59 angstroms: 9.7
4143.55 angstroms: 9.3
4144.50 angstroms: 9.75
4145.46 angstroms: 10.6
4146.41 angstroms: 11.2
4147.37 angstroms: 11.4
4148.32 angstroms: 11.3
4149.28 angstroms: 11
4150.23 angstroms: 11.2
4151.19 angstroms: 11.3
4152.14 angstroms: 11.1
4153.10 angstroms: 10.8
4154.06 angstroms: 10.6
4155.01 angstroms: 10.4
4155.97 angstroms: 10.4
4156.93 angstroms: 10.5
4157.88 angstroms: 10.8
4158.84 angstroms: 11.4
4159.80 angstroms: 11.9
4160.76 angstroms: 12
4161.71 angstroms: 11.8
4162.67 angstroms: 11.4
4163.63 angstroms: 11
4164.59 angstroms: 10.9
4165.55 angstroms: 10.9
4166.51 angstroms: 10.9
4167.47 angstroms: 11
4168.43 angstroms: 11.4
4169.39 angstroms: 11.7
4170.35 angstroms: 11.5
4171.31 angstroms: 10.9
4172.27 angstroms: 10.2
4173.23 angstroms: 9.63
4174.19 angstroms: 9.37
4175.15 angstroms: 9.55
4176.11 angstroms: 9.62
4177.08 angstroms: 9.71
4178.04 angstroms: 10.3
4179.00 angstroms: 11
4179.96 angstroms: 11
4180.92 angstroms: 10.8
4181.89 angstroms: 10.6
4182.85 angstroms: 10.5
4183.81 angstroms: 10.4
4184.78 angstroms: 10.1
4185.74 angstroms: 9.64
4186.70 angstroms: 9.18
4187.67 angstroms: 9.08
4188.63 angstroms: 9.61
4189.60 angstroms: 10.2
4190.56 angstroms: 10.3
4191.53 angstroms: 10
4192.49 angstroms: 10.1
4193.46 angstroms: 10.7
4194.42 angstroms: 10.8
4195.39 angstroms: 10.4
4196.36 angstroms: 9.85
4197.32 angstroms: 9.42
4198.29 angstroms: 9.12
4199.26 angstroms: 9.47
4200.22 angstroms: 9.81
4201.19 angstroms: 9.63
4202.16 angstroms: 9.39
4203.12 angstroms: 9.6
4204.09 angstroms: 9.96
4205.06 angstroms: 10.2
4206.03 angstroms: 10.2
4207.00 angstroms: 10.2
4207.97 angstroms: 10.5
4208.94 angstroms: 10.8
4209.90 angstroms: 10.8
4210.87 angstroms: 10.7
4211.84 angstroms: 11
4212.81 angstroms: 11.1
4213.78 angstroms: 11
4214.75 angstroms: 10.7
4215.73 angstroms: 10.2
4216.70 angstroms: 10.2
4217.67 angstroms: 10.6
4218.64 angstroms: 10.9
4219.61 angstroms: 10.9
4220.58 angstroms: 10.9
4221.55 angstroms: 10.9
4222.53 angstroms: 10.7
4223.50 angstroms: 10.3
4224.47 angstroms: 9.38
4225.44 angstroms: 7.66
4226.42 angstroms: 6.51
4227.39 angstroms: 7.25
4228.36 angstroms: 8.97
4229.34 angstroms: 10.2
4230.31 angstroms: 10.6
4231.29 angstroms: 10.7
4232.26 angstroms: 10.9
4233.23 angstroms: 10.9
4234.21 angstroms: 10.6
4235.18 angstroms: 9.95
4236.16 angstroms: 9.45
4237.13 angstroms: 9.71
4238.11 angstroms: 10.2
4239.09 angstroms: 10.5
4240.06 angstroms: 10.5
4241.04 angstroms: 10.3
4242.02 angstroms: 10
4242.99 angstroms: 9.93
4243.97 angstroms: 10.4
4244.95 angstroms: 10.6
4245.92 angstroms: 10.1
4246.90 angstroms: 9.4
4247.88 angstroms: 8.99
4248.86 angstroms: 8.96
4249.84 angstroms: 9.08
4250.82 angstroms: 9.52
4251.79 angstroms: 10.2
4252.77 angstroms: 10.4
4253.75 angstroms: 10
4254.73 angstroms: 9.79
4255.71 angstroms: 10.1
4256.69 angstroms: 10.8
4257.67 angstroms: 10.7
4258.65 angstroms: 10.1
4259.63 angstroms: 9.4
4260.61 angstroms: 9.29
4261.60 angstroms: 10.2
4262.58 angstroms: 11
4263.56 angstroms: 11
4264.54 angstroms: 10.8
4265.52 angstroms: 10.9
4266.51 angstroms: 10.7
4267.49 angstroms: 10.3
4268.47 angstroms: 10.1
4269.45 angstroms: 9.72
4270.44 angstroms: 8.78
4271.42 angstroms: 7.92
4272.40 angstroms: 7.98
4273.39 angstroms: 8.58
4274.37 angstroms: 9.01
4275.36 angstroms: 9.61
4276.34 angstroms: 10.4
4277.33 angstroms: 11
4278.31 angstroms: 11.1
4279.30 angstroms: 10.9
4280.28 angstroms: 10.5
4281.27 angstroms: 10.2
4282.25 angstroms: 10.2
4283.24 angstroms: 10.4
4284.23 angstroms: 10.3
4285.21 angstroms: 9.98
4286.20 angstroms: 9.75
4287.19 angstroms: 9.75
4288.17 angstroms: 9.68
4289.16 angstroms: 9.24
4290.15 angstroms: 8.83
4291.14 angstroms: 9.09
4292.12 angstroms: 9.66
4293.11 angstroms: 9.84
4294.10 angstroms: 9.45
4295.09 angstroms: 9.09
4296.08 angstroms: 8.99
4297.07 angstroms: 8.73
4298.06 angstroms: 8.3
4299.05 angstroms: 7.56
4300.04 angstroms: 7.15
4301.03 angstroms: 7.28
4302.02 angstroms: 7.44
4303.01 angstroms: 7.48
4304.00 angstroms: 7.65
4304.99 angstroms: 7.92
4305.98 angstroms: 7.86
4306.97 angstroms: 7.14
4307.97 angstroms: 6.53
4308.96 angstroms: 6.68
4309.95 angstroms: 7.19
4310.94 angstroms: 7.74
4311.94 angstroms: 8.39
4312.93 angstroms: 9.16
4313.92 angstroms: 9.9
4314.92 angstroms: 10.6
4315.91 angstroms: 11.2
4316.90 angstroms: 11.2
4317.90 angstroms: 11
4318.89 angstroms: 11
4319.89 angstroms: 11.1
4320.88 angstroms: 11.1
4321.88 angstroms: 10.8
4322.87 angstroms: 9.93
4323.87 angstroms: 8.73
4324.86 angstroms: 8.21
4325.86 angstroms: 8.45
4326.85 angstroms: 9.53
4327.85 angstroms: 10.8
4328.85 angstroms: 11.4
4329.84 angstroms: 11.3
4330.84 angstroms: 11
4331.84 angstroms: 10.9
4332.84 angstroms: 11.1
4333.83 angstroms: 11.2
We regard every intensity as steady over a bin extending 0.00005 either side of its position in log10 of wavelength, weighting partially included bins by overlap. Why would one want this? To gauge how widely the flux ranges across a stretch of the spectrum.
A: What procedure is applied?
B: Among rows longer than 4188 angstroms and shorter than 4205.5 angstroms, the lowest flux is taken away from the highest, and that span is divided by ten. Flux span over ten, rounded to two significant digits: 0.17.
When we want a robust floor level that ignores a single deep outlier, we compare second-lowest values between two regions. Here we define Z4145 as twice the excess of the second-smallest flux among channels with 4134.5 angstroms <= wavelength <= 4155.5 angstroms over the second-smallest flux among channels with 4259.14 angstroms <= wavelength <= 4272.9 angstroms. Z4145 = 3.4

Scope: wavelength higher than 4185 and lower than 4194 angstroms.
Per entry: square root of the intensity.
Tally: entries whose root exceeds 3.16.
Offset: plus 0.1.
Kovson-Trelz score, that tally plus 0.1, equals 5.1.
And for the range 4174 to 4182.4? 5.1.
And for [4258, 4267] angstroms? 7.1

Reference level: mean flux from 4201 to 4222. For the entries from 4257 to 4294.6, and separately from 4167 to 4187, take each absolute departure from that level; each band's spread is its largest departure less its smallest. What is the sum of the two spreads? 3.8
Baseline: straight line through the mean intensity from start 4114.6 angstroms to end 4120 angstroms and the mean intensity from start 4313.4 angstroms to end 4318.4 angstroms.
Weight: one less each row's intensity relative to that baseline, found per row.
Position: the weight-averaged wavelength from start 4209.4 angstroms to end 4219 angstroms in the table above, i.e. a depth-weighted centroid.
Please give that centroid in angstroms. 4215.2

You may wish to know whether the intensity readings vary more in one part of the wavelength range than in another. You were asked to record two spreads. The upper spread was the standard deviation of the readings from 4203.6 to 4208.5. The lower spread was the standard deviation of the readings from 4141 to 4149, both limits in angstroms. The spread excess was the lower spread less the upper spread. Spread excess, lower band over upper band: 0.6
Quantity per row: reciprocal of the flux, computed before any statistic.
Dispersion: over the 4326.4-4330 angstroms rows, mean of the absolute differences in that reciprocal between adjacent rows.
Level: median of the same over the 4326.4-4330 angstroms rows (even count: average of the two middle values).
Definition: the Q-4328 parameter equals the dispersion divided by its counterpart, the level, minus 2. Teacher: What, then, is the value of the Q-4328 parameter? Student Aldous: -1.93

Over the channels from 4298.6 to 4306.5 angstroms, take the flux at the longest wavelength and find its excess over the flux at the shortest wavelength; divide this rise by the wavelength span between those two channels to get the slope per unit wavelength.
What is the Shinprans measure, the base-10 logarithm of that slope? -1.4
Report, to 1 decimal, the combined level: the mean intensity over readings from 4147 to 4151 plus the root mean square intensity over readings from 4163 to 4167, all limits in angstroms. 22.2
